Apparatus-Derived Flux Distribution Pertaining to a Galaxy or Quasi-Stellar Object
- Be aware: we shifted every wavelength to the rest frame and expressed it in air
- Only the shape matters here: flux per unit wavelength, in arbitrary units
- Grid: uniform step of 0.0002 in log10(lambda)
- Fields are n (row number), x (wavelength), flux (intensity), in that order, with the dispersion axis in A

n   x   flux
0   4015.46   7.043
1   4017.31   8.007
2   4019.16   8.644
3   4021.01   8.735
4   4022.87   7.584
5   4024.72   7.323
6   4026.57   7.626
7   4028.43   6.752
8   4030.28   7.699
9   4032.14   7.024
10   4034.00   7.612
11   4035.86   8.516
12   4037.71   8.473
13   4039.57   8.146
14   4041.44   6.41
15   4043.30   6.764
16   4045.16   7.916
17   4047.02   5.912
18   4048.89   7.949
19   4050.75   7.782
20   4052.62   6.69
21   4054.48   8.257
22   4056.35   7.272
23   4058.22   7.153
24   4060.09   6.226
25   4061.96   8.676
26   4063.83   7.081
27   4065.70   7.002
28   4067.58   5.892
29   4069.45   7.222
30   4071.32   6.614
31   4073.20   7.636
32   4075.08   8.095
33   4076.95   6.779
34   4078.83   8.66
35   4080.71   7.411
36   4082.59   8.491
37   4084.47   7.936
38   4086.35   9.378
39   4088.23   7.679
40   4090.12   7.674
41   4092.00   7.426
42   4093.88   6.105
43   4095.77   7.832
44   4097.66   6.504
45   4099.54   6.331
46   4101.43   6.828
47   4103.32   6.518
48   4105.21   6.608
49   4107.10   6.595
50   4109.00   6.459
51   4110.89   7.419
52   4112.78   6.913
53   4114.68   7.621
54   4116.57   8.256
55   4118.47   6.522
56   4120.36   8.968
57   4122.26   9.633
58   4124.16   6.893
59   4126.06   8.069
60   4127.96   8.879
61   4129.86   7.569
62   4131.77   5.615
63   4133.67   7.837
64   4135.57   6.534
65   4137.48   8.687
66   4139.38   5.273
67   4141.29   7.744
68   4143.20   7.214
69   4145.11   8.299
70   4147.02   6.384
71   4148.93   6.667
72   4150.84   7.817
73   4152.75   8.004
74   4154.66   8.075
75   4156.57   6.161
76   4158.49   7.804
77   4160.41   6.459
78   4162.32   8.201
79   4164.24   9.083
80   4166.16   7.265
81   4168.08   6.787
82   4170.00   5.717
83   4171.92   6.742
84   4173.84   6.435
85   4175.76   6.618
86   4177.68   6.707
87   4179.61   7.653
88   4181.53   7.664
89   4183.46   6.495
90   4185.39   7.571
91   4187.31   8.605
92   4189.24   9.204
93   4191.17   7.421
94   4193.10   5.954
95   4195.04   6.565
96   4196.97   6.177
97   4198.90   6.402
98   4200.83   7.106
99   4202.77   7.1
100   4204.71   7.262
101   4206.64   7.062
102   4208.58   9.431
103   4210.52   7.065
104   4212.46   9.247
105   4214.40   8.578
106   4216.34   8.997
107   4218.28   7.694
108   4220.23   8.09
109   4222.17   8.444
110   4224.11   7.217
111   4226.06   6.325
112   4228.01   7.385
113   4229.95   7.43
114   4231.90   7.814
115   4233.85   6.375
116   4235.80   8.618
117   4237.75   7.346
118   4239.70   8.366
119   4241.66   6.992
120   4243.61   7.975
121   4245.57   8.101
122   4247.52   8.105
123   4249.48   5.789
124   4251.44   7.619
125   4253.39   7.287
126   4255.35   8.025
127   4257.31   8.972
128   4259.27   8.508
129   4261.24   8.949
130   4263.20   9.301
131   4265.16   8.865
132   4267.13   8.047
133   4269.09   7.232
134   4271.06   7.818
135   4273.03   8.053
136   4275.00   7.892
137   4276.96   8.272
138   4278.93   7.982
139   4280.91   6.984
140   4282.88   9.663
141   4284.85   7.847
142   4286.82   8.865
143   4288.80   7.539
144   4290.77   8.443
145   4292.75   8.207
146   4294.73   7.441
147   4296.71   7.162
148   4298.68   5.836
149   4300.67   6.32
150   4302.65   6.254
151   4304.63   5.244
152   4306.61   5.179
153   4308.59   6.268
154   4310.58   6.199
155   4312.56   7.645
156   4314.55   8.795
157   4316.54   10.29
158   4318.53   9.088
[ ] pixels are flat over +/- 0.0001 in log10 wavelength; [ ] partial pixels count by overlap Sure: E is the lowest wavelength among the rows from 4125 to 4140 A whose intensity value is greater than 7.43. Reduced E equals 4126.06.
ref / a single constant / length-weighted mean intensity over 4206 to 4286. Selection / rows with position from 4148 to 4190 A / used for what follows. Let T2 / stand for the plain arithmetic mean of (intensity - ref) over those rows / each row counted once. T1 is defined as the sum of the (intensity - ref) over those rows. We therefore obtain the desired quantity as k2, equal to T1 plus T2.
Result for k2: -13.8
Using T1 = -13.2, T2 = -0.60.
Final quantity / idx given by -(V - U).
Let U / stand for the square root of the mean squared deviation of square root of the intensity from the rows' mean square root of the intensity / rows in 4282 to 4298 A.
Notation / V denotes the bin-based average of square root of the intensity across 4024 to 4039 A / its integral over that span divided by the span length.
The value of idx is -2.63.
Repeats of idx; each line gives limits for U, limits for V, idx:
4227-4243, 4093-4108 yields -2.46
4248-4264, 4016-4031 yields -2.59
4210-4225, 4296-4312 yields -2.33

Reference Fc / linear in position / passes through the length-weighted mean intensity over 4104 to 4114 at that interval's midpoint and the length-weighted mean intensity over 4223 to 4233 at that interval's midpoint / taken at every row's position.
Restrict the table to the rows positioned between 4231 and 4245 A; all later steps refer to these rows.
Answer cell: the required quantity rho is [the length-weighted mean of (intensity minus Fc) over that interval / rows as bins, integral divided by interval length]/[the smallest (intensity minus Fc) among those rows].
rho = -0.4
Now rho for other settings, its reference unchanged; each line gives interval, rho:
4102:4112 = 0.2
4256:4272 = -6.7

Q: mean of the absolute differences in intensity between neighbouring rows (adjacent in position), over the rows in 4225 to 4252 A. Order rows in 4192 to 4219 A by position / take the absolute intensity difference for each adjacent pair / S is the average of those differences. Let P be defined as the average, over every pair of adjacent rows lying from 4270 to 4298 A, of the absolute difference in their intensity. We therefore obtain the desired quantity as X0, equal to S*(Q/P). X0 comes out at 1.1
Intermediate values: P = 0.85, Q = 1.08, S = 0.89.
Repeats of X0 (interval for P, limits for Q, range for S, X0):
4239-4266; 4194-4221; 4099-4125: 1.0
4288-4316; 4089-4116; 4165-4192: 0.7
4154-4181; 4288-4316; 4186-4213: 0.7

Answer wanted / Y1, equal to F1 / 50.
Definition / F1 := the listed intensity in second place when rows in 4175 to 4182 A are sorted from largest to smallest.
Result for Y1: 0.153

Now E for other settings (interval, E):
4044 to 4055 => 4045.16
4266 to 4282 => 4267.13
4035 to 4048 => 4035.86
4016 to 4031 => 4017.31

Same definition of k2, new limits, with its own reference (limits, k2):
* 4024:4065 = -12.2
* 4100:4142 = -14.1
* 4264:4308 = -10.2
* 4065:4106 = -15.0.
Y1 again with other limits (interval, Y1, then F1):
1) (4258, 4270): 0.179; 8.949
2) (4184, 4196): 0.172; 8.605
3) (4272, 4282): 0.161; 8.053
